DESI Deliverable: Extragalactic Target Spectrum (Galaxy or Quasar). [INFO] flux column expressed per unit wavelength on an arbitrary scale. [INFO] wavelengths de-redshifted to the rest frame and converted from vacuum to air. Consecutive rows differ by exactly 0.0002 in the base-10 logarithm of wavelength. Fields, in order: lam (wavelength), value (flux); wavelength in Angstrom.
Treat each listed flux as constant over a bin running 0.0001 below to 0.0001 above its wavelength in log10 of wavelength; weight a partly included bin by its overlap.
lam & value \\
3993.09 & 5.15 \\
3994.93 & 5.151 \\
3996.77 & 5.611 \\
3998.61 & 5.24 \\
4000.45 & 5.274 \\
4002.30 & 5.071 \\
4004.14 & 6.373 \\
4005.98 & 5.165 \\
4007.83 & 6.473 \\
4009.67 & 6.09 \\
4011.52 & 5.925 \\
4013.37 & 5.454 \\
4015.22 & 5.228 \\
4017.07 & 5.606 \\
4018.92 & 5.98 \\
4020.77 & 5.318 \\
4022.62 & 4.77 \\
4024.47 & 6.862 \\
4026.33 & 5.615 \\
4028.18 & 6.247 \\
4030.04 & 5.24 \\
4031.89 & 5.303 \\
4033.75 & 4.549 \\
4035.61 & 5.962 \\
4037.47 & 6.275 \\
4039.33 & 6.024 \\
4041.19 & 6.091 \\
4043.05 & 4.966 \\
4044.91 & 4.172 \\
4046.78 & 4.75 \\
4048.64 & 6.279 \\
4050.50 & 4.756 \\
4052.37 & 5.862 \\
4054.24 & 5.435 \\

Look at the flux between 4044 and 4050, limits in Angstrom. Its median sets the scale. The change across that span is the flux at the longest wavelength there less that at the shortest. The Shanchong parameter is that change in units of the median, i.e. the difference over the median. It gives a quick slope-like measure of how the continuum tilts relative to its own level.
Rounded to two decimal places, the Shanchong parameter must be 0.44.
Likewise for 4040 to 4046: -0.39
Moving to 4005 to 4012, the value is 0.13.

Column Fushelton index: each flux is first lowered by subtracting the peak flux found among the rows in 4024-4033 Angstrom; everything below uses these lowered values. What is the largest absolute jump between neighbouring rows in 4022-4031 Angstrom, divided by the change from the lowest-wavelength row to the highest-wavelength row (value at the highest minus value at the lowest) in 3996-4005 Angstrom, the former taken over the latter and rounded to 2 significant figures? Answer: 2.7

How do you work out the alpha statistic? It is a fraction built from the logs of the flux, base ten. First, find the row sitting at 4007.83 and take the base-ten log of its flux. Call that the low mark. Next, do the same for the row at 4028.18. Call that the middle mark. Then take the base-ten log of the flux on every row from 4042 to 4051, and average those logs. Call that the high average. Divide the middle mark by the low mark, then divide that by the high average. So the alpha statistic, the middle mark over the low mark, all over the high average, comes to 1.41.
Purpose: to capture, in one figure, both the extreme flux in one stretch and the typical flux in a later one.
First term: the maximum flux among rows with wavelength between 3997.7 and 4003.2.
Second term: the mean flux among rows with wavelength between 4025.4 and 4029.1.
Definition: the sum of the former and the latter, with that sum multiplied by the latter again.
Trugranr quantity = 66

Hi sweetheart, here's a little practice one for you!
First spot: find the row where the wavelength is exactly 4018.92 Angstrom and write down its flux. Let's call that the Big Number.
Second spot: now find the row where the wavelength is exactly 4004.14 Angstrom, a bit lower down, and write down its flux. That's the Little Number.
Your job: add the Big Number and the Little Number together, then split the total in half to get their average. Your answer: 6.18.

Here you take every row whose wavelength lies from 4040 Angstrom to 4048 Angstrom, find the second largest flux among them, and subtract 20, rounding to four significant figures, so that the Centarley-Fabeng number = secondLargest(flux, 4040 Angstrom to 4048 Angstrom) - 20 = -15.03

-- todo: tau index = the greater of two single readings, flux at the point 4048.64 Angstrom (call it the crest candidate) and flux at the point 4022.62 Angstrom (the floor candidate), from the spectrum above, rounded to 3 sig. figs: 6.28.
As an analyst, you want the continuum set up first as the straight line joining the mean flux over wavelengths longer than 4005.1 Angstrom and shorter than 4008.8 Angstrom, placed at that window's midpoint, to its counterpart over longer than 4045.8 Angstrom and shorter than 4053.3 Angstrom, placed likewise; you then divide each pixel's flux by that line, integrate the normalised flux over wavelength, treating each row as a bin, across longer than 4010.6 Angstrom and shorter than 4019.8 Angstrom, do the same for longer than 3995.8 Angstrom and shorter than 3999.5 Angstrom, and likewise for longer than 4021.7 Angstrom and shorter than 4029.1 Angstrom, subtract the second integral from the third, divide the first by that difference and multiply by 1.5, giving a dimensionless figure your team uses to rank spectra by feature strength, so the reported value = 3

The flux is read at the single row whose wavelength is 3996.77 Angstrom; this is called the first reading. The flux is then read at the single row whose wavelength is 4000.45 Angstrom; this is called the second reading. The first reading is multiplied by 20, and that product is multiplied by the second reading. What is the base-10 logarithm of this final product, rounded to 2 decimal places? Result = 2.77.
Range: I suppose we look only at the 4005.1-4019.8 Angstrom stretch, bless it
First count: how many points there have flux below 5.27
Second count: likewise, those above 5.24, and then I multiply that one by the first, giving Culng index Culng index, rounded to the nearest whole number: 12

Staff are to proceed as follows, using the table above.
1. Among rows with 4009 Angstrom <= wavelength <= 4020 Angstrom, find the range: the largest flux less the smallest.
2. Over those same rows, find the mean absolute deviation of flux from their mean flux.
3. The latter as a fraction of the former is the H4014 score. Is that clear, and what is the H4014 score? 0.330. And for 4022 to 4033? 0.281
